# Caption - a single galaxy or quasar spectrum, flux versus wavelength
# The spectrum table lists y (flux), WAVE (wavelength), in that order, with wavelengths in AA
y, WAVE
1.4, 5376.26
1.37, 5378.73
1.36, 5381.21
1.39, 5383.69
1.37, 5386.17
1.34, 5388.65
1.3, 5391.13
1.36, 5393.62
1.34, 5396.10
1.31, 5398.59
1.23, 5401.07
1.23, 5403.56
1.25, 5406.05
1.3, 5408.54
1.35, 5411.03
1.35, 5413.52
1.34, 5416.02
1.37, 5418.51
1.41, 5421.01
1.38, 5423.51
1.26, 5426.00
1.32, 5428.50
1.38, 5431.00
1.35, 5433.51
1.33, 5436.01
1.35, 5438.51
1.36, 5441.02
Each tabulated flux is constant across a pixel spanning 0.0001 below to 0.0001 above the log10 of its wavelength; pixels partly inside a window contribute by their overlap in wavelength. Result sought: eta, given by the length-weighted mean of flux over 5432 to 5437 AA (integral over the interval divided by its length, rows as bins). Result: 1.34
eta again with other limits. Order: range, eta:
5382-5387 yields 1.38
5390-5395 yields 1.33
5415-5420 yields 1.36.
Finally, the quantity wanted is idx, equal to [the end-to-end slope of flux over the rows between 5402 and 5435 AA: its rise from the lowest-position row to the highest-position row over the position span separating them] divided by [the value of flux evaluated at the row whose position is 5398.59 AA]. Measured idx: 0.0031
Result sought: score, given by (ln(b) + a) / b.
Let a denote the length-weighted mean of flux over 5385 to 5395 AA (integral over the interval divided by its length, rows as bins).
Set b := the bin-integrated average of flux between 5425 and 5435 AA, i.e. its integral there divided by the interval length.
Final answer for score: 1.22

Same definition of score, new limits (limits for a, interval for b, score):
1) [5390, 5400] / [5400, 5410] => 1.24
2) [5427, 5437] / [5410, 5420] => 1.22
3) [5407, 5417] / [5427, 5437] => 1.21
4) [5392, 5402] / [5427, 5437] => 1.20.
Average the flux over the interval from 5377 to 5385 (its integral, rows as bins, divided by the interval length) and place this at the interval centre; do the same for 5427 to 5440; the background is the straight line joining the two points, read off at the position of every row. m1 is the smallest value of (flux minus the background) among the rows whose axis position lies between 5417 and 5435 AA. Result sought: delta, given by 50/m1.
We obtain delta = -566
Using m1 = -0.09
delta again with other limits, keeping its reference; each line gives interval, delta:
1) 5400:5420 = -375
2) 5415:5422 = -3473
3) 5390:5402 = -375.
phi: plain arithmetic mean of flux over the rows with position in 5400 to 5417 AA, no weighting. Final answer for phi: 1.29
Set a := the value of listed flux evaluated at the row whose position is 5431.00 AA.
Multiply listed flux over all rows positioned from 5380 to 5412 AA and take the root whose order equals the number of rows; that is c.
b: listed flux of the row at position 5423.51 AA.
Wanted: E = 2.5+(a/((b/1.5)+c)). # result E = 3.12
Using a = 1.38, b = 1.38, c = 1.32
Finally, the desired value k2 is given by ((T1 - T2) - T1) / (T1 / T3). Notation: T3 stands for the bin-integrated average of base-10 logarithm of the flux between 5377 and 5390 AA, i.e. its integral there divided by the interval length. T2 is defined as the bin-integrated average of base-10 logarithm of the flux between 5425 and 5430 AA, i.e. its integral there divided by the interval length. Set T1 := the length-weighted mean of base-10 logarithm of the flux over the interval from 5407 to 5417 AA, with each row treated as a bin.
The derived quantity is -0.123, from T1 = 0.125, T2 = 0.1124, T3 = 0.136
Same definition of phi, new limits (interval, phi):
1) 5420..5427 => 1.35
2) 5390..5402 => 1.31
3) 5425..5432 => 1.32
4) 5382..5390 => 1.37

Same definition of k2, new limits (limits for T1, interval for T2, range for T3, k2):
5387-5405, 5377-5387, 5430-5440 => -0.158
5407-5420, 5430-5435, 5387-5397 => -0.133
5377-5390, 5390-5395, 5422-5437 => -0.115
